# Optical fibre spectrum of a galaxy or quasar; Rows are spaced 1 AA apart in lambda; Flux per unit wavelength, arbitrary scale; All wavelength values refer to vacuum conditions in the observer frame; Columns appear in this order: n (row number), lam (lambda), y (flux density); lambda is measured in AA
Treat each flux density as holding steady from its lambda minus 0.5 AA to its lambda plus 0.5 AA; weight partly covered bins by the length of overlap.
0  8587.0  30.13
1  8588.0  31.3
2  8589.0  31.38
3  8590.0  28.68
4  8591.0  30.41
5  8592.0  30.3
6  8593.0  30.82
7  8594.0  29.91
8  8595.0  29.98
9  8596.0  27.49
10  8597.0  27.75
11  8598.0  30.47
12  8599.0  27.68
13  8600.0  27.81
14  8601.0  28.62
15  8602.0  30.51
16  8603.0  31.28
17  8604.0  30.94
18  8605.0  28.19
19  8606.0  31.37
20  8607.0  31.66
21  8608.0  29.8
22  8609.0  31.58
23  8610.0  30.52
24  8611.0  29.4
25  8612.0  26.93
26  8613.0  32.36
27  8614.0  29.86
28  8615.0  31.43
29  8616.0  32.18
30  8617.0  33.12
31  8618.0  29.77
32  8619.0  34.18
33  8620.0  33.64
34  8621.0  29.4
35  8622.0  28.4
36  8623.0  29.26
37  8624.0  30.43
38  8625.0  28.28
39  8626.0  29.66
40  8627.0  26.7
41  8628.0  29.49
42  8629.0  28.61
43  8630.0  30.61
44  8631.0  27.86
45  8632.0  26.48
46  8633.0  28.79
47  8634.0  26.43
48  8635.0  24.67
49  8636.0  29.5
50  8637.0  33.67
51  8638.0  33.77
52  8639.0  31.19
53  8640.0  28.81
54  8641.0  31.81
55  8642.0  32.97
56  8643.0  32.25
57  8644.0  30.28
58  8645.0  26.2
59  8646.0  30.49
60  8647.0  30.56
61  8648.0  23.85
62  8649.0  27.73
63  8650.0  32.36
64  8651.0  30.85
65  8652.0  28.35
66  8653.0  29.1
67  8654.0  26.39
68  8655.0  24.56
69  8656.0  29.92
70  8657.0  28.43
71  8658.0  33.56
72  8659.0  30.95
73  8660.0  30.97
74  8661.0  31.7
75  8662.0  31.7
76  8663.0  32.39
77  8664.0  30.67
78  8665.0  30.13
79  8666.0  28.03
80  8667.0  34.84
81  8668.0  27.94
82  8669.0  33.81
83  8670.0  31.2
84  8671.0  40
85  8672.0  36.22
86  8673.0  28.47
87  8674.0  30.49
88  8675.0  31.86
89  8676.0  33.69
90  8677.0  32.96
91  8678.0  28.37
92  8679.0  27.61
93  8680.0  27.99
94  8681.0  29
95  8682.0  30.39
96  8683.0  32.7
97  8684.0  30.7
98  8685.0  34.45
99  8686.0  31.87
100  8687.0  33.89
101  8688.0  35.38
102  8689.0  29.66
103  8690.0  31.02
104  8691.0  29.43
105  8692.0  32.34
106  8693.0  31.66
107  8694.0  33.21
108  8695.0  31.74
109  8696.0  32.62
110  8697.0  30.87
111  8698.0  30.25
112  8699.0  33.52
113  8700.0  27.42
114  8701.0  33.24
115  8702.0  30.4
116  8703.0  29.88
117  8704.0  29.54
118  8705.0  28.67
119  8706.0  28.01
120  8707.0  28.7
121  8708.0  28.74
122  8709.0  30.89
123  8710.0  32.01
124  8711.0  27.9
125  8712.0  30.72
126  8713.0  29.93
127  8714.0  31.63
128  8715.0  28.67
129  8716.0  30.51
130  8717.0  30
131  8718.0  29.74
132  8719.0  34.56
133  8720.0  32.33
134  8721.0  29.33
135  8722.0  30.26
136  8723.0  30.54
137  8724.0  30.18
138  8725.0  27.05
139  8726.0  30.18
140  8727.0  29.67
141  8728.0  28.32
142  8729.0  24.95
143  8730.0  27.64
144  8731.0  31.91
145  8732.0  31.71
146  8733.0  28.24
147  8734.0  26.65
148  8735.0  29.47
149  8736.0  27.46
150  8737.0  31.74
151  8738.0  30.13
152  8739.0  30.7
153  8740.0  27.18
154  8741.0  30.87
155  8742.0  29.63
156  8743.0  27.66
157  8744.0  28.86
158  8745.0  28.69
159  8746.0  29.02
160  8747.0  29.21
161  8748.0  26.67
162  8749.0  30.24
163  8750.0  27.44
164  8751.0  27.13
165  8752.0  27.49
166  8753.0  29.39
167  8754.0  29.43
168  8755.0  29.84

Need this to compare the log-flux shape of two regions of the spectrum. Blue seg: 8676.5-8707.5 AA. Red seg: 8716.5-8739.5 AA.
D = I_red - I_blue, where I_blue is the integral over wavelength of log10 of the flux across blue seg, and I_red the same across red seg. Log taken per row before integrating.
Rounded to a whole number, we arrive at -12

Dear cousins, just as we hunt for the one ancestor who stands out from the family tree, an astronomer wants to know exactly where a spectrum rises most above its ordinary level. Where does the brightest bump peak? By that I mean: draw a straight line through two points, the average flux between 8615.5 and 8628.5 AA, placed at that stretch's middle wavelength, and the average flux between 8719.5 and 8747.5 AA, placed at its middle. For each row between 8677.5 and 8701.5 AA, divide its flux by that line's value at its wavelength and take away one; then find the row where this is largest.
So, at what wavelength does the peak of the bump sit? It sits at 8688.0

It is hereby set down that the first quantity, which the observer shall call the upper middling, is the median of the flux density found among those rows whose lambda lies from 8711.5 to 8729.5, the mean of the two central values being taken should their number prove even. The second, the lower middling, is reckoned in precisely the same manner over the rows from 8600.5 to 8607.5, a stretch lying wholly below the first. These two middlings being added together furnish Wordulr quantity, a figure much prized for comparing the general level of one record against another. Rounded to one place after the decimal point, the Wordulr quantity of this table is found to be 61.0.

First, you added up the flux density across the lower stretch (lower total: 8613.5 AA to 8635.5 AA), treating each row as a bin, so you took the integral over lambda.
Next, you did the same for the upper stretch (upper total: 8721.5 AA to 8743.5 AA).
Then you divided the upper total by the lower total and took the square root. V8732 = 0.99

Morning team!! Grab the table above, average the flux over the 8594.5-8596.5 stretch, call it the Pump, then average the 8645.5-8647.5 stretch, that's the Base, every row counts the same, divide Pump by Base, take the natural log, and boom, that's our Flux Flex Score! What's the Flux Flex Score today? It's -0.06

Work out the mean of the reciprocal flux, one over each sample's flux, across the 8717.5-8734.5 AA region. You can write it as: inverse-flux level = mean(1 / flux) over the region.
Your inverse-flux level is 0.0340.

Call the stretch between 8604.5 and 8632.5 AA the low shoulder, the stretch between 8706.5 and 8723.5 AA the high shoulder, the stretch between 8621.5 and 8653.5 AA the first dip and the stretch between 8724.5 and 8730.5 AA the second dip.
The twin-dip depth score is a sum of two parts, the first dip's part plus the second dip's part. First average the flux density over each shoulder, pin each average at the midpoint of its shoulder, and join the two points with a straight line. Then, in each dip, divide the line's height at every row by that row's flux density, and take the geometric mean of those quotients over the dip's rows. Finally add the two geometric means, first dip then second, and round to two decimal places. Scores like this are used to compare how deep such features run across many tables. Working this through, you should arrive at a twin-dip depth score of 2.12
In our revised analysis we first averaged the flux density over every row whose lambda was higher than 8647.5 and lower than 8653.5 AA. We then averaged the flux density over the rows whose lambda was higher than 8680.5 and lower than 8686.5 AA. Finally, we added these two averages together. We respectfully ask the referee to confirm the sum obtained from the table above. 60.2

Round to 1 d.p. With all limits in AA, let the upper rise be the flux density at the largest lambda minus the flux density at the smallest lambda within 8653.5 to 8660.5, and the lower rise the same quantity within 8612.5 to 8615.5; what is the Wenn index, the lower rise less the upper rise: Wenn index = -5.5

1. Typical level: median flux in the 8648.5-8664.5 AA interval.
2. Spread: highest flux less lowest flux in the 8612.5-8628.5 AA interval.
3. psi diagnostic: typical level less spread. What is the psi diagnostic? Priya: 23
